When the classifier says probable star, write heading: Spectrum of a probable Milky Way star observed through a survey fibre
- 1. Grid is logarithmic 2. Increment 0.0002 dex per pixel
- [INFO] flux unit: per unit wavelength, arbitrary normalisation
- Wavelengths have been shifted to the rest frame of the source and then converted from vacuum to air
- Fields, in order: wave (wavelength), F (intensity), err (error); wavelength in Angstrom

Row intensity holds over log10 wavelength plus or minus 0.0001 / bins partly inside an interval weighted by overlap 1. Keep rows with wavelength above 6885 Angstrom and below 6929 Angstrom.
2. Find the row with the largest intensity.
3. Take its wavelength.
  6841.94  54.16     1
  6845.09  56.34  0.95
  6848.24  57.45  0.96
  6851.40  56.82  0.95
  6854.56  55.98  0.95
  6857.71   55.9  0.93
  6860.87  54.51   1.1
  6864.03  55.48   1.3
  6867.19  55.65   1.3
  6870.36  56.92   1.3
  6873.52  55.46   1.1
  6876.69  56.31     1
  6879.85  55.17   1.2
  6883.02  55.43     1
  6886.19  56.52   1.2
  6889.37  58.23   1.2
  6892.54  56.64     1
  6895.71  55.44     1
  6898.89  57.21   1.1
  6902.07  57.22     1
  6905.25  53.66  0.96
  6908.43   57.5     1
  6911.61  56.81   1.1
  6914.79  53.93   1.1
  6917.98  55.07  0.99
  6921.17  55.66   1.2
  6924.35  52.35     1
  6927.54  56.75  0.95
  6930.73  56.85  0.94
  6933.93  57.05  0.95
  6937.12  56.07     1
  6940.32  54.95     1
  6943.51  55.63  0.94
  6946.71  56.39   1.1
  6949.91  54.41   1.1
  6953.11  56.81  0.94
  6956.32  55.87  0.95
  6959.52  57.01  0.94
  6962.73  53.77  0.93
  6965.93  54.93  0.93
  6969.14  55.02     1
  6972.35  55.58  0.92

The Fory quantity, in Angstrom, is 6889.37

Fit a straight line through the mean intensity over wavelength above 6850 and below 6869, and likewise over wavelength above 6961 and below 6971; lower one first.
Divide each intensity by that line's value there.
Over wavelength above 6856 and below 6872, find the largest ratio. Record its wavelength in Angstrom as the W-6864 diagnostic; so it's 6870.36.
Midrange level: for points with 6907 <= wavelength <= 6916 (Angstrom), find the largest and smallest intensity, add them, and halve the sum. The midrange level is 55.7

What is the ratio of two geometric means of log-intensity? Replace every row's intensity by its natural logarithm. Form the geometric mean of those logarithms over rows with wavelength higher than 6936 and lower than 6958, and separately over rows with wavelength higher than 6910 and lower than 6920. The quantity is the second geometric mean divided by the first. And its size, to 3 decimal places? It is 0.998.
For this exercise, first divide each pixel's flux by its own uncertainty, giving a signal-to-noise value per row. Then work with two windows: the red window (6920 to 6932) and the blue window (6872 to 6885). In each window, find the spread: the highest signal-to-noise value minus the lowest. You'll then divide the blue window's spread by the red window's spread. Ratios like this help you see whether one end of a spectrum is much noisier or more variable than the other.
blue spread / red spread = 0.7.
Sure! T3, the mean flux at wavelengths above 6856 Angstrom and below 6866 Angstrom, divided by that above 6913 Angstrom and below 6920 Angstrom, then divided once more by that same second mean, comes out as 0.0186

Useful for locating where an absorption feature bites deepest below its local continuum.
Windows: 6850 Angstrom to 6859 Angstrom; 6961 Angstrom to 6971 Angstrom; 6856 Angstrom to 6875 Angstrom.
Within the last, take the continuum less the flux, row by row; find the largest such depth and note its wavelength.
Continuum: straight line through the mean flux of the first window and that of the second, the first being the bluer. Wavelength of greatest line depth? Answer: 6860.87 Angstrom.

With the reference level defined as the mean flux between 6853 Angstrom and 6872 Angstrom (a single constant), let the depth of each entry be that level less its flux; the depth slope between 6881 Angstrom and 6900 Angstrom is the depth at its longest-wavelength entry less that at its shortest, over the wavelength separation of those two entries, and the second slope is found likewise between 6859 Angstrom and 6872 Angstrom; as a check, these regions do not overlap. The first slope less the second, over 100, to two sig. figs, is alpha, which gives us 0.0014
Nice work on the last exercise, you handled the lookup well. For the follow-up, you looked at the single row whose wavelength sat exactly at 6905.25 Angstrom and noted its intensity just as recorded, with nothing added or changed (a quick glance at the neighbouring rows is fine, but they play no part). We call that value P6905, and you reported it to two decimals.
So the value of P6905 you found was 53.66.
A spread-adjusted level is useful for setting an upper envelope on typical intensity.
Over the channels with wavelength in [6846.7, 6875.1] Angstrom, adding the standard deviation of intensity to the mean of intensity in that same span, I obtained 56.9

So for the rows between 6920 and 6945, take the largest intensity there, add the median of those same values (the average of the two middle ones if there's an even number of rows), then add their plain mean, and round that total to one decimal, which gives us 168.6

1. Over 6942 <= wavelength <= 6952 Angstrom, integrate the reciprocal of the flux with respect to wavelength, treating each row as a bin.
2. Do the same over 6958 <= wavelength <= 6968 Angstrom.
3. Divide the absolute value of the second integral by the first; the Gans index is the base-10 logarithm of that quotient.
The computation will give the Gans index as 0.003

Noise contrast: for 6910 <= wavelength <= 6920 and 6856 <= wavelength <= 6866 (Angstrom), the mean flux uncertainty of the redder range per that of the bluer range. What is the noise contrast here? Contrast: 0.96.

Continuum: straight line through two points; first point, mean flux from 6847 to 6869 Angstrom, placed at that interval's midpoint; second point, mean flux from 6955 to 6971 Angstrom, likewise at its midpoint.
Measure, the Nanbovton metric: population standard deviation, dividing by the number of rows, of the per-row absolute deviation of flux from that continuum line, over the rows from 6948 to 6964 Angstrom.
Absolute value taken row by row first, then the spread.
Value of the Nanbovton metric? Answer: 0.4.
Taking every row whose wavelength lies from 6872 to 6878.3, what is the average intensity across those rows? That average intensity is 55.9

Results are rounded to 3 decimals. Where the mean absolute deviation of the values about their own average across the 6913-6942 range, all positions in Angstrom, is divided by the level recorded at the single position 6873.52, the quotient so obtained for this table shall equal 0.021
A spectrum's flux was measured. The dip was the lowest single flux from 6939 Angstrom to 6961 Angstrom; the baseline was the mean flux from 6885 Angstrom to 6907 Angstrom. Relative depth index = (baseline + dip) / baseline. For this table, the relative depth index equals 1.96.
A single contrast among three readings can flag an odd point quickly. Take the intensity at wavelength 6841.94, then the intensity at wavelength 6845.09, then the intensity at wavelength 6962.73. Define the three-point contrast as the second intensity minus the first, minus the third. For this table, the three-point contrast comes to -52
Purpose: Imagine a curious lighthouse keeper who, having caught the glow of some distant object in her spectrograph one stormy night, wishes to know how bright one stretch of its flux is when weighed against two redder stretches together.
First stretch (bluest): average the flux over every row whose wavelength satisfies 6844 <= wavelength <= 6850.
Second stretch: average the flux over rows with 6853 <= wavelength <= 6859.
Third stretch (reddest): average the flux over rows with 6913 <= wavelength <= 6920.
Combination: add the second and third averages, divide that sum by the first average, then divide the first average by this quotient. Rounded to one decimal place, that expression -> 29.3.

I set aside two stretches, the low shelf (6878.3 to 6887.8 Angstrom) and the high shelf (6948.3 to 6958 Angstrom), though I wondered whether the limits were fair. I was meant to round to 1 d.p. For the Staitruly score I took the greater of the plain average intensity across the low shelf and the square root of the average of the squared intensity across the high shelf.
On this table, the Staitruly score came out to 55.7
